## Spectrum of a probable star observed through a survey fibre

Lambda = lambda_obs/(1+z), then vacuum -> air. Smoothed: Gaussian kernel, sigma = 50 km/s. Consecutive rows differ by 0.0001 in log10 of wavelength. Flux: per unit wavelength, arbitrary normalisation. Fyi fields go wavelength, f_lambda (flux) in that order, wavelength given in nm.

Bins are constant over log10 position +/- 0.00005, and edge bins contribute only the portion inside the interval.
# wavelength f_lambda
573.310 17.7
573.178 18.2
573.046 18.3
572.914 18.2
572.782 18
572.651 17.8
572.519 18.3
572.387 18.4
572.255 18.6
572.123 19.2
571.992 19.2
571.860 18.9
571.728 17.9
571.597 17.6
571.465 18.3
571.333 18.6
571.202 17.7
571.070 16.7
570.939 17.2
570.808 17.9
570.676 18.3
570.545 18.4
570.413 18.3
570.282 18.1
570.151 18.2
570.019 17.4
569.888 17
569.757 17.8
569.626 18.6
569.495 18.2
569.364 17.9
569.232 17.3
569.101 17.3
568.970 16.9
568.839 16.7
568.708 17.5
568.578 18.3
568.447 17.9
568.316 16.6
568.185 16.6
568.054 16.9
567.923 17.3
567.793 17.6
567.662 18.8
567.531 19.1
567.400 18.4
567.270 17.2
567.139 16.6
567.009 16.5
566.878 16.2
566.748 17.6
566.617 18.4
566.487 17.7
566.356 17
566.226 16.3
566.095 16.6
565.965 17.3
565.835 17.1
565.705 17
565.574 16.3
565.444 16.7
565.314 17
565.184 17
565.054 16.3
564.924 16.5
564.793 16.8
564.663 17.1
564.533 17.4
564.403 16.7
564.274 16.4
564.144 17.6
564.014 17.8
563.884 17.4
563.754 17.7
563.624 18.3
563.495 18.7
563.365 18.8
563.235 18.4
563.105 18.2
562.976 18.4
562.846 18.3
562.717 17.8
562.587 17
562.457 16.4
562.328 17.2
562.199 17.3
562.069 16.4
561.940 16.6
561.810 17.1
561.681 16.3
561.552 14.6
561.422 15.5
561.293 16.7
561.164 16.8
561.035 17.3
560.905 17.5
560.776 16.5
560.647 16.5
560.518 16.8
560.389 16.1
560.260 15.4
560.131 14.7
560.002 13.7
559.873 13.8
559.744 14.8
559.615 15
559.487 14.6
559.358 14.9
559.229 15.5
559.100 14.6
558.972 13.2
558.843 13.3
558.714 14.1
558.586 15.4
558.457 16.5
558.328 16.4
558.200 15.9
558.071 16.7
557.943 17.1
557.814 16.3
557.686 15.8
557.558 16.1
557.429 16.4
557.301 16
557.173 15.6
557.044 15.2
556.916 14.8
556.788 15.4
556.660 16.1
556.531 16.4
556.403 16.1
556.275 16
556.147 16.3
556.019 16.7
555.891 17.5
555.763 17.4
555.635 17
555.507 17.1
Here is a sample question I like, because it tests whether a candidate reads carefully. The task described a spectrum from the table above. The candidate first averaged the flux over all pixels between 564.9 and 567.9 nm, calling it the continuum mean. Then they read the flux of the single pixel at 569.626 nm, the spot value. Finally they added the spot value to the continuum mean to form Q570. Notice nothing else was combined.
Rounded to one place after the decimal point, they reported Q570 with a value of 35.8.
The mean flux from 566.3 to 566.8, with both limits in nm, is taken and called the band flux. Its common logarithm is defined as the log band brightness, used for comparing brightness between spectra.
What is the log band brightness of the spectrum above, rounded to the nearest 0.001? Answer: 1.247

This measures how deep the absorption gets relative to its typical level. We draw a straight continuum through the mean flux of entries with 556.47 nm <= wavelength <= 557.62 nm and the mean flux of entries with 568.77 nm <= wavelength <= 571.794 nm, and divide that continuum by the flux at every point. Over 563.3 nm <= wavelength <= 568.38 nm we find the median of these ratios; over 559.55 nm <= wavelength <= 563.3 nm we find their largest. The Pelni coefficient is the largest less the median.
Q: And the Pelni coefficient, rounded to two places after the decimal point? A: 0.18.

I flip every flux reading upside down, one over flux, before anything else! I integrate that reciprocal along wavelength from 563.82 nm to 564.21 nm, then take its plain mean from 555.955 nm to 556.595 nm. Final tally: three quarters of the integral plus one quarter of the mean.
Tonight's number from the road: 0.032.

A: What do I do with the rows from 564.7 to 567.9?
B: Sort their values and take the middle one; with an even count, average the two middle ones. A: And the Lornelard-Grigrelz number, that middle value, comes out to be 17.0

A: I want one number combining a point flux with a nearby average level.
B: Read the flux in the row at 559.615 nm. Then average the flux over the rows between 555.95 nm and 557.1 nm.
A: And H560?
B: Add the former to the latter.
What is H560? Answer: 30.9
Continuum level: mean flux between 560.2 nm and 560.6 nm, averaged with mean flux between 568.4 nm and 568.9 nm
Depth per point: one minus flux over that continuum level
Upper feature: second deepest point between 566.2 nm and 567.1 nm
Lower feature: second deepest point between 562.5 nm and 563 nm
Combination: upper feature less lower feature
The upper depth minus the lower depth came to 0.089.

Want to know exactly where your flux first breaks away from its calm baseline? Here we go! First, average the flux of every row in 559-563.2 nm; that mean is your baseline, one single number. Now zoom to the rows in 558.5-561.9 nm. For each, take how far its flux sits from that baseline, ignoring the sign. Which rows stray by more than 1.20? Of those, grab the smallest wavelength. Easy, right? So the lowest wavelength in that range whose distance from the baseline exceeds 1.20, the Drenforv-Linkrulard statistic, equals 558.714 nm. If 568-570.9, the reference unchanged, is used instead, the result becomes 568.447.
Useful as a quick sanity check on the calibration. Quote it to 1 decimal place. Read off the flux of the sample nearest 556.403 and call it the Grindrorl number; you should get 16.1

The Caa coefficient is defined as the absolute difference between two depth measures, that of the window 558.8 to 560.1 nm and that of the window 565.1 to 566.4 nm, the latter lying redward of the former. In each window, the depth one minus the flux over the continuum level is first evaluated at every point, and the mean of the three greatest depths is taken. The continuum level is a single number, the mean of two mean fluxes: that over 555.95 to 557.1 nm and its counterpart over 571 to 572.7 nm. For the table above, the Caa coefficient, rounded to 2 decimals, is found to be 0.18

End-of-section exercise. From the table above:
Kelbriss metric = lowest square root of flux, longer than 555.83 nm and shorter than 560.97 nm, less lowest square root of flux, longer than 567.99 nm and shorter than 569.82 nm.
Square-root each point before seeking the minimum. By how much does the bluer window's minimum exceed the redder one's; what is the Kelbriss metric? -0.44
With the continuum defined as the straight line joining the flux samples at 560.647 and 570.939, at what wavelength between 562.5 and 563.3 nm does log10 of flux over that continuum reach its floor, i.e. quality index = 562.587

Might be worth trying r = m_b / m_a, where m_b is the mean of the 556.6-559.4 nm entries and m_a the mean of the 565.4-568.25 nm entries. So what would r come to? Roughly 0.900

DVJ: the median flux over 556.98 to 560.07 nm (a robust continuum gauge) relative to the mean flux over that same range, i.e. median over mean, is 1.01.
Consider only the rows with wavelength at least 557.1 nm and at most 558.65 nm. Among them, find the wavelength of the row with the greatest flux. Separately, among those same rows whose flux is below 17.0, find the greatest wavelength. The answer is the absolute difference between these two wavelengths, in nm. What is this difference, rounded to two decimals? 0.64 nm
